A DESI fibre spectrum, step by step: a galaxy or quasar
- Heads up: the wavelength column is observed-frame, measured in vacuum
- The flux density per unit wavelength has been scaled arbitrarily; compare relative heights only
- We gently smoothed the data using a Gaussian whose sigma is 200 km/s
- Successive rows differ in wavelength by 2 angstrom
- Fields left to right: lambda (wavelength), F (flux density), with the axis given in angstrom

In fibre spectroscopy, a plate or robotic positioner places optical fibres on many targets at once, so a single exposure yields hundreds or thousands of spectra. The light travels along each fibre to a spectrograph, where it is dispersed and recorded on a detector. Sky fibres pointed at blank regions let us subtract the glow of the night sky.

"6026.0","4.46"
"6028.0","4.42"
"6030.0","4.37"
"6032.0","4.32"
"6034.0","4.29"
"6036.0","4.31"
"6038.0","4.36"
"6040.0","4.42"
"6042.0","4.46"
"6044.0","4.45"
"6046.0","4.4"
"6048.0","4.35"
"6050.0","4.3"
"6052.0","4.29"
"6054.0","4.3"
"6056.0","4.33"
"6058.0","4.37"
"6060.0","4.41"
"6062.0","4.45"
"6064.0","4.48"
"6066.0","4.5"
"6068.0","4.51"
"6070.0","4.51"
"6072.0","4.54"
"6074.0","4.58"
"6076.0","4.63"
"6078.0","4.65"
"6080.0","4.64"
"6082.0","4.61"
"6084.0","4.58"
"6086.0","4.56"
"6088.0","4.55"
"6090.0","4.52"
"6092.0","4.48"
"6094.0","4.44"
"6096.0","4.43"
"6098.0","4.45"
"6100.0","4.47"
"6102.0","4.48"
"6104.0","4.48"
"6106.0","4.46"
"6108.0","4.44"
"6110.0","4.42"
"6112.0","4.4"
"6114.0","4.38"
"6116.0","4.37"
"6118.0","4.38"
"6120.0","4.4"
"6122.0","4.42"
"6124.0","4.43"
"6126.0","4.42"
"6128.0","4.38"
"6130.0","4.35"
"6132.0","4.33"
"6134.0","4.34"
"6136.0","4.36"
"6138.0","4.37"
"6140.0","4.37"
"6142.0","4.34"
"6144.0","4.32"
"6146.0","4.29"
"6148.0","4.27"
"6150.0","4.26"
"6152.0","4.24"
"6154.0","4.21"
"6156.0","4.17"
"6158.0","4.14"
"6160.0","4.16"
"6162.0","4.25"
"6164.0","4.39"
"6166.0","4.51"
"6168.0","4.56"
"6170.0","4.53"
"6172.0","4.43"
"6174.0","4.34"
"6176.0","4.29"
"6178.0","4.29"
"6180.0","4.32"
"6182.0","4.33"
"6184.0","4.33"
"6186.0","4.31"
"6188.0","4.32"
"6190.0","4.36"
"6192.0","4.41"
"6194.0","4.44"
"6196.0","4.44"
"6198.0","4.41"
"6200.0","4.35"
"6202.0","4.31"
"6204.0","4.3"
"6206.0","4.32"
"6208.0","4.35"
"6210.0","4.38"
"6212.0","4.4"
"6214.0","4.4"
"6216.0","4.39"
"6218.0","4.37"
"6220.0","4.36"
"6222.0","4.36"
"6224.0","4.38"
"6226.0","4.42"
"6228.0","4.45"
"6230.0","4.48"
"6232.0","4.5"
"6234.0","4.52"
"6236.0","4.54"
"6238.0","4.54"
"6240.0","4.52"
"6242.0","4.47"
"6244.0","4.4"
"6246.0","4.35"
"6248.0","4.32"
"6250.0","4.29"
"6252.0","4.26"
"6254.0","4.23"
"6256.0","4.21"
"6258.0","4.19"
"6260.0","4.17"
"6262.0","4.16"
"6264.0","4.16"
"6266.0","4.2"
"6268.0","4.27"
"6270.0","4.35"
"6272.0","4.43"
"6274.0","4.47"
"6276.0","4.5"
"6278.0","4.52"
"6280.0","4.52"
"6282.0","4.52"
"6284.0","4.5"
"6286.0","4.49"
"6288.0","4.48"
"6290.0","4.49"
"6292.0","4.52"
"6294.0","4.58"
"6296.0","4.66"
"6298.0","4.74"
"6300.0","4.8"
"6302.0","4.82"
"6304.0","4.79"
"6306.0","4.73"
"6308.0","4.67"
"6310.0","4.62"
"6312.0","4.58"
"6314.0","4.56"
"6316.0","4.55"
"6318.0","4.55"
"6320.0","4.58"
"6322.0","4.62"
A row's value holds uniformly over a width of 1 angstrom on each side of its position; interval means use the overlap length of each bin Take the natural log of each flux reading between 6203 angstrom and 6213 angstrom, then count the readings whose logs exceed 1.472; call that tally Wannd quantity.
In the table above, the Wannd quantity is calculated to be 2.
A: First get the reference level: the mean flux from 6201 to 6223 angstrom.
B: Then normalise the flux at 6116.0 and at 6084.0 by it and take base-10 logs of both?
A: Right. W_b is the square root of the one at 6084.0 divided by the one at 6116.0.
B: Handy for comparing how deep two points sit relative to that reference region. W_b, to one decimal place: 4.3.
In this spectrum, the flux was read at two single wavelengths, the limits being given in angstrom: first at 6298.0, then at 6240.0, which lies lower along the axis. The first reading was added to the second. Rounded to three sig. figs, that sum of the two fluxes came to 9.26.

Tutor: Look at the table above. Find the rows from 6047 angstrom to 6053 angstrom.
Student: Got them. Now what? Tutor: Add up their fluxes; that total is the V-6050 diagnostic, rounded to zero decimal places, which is 13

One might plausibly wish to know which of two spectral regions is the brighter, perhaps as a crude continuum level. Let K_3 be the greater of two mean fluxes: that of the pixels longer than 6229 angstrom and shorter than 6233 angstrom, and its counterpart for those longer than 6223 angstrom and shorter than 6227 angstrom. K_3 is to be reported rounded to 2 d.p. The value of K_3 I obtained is 4.49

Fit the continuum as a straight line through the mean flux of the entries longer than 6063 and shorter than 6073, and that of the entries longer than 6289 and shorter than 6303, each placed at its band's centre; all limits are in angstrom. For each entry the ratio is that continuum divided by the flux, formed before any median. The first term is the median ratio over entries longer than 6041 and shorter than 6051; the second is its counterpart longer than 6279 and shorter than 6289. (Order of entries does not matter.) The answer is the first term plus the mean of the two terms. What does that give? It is 2.05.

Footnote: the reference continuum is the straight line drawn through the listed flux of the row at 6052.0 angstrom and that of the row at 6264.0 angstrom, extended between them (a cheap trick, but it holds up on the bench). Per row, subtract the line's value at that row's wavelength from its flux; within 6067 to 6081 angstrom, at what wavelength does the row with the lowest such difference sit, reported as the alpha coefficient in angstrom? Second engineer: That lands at 6068.0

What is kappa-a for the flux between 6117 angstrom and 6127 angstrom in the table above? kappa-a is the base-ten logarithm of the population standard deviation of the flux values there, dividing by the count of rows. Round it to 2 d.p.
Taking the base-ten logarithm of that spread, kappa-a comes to -1.75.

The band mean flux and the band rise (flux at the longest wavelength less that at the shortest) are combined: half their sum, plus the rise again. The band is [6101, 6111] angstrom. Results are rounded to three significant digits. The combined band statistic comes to 2.14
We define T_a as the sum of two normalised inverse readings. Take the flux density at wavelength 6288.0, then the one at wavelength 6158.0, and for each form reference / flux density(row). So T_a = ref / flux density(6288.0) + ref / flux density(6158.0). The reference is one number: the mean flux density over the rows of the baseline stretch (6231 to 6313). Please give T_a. 2.08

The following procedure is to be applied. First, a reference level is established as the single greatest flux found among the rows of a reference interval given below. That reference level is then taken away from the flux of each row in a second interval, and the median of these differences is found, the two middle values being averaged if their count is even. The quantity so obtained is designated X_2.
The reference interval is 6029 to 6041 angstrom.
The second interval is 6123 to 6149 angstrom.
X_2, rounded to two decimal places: -0.07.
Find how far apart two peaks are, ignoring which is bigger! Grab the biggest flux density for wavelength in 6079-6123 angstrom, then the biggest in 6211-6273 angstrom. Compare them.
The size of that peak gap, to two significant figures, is 0.10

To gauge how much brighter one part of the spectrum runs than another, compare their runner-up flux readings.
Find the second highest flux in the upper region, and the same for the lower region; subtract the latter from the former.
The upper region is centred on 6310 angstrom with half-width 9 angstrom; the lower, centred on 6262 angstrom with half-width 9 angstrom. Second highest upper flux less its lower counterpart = 0.5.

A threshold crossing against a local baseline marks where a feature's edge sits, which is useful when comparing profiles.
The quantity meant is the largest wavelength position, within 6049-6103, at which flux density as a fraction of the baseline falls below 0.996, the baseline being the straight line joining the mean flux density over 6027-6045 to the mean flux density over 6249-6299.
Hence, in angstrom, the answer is 6056.0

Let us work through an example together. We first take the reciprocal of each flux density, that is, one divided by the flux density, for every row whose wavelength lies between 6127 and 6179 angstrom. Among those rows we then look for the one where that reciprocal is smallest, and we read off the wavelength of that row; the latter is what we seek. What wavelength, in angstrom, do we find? 6168.0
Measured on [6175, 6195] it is 6194.0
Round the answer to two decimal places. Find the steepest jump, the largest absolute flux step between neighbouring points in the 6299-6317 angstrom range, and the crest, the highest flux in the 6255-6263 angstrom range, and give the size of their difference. 4.15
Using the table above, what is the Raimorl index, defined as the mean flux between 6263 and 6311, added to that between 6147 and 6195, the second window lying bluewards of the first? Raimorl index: 8.86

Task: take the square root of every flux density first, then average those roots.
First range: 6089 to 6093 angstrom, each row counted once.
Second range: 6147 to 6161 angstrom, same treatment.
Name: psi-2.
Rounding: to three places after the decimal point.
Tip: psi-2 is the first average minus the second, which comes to 0.070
